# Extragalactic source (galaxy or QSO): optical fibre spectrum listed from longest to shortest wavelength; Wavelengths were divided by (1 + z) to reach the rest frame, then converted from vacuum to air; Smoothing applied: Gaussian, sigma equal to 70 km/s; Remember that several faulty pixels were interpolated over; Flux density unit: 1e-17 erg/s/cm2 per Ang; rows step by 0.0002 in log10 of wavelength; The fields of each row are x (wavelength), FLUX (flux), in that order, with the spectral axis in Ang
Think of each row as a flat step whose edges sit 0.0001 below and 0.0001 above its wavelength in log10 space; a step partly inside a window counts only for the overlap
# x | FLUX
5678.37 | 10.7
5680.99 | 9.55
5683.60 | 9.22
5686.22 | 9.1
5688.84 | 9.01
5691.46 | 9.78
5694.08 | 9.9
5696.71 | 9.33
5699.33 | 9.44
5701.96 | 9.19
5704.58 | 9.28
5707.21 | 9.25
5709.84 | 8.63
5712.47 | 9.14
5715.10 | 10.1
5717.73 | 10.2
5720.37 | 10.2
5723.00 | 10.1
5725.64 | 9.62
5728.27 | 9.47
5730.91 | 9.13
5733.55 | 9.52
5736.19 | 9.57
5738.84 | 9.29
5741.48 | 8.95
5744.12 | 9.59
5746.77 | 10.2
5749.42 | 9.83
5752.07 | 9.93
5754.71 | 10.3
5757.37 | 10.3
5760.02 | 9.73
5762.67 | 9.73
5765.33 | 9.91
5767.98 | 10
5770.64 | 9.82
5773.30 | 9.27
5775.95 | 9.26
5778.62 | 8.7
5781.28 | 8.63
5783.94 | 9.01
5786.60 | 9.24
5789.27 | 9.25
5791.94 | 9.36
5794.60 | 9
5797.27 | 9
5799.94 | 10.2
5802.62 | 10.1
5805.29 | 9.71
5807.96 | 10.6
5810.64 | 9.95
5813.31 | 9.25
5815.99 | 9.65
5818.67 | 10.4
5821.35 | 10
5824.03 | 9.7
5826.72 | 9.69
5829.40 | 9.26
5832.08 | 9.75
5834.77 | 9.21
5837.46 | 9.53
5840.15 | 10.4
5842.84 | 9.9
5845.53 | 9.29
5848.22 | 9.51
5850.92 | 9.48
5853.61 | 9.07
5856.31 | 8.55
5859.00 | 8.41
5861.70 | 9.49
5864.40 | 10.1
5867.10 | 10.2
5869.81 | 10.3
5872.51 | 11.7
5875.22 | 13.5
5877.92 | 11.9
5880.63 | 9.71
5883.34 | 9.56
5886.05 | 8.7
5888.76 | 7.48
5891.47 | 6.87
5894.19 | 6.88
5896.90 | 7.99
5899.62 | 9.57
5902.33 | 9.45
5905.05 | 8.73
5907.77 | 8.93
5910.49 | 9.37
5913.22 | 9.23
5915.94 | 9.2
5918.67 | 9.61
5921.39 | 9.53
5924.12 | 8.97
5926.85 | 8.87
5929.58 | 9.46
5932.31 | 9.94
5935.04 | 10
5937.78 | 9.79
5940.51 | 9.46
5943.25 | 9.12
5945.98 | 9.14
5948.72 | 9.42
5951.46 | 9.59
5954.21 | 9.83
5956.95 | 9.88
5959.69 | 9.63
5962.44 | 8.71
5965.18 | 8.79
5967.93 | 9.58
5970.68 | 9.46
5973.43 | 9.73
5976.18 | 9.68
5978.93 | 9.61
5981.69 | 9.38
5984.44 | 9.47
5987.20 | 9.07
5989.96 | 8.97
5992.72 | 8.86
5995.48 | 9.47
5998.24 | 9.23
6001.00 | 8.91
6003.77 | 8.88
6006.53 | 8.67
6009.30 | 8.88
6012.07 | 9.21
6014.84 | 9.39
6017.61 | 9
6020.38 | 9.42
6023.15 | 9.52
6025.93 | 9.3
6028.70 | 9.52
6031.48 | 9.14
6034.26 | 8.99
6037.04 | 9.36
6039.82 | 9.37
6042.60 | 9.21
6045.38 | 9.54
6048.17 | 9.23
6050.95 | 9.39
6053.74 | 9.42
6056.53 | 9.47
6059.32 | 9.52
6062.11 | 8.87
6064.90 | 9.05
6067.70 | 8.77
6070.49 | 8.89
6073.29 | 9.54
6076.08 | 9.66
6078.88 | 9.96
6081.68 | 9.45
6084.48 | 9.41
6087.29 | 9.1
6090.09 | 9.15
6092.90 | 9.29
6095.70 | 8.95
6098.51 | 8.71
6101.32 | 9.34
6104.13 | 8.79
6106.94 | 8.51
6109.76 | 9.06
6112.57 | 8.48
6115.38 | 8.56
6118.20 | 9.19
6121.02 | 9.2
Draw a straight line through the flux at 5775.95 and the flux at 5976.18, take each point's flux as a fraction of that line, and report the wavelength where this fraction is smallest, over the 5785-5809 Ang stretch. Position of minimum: 5797.27 Ang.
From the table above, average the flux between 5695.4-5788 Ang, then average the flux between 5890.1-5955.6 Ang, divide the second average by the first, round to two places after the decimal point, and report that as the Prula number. 0.96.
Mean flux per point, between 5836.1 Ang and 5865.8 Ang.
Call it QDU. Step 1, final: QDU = 9.4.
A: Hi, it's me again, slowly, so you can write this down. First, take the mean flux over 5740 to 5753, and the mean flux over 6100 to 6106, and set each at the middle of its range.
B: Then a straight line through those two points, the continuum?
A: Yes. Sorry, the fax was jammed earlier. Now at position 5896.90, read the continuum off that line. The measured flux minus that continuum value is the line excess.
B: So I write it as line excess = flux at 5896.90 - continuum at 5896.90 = -1.4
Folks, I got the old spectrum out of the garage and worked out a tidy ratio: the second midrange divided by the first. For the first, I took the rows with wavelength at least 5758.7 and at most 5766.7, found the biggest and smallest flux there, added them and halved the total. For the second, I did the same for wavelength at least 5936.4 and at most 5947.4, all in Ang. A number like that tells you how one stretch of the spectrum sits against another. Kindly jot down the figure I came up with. 0.96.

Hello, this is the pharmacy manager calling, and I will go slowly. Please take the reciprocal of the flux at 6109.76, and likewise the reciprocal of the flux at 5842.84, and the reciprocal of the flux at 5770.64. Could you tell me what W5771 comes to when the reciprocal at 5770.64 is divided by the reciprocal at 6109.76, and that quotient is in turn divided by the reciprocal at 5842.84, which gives 9.1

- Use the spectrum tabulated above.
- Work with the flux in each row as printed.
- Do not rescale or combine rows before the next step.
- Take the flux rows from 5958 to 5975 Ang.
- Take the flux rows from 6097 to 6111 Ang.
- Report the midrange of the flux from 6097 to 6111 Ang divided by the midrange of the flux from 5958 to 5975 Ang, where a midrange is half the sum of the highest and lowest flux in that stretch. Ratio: 0.97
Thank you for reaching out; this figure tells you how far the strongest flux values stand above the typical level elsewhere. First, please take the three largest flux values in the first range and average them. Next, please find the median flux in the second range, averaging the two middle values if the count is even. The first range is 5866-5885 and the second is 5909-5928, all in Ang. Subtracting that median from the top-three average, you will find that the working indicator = 3.1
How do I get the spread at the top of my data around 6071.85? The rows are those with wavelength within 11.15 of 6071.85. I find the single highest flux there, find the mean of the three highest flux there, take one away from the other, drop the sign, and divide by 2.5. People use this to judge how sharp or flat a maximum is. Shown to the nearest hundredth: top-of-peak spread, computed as 0.10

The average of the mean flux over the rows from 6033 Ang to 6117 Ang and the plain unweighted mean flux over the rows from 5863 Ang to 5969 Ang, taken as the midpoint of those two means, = 9.31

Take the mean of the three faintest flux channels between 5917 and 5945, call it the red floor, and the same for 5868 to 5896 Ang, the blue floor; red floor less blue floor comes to 1.9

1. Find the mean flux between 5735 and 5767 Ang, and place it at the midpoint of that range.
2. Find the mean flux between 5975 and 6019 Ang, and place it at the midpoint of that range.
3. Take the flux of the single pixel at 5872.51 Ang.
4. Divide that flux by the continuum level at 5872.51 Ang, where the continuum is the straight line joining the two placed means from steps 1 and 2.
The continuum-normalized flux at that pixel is 1.23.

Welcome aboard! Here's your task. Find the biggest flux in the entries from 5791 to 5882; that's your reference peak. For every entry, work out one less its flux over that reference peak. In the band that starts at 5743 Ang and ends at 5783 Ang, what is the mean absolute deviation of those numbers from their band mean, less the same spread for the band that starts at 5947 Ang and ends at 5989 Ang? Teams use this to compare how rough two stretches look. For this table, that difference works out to 0.010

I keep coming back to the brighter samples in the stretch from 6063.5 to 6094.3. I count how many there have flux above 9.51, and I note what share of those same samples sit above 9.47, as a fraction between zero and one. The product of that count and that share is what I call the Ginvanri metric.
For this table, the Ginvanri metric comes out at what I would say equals 0.8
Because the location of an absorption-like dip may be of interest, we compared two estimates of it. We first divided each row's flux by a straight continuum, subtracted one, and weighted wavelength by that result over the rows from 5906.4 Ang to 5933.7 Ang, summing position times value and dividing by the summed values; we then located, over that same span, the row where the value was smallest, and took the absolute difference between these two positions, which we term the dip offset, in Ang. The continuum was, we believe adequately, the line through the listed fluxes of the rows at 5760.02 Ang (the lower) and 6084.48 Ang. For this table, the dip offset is 10.8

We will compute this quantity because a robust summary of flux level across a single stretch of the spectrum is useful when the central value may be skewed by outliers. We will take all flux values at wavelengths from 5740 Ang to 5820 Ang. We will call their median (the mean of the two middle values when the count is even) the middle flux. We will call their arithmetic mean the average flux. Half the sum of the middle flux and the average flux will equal 9.7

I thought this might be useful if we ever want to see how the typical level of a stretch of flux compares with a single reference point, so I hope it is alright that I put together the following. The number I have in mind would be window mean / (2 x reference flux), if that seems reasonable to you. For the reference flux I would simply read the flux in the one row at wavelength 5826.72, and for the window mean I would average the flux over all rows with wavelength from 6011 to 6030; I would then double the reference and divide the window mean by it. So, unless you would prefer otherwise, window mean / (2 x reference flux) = 0.482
